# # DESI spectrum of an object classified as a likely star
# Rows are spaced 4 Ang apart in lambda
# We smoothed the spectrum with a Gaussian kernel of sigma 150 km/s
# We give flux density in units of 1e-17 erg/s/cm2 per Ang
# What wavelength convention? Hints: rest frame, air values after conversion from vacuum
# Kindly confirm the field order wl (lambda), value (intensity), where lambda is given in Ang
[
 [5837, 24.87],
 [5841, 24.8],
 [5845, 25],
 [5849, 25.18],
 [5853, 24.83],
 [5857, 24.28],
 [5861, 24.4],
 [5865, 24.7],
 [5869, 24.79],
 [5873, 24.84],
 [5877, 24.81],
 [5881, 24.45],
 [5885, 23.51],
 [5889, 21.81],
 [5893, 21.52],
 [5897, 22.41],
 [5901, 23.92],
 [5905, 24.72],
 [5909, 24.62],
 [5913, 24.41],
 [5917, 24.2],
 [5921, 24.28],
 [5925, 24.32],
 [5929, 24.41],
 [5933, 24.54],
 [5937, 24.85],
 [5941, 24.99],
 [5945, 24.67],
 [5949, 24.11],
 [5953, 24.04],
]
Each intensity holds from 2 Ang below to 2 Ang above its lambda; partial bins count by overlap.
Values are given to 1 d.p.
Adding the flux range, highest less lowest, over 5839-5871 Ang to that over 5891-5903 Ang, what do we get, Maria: 3.3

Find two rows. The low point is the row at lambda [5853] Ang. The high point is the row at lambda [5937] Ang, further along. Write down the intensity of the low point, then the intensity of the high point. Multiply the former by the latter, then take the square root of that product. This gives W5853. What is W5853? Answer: 24.8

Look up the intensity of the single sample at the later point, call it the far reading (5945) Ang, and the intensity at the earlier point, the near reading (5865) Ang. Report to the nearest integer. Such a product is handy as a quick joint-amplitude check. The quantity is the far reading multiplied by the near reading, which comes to 609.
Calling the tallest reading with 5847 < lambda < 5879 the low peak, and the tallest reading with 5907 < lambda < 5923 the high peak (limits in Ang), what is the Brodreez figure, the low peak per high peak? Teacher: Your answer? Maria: 1.02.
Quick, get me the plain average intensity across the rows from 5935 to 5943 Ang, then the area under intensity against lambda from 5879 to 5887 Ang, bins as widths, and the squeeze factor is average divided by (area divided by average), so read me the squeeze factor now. 3.24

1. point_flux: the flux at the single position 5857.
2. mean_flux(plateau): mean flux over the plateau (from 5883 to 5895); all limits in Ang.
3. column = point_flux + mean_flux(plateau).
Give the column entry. 46.6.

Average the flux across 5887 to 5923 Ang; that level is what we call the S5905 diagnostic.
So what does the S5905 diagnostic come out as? 23.5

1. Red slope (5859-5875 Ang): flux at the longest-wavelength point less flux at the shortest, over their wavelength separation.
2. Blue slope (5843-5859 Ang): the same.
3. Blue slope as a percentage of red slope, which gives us -164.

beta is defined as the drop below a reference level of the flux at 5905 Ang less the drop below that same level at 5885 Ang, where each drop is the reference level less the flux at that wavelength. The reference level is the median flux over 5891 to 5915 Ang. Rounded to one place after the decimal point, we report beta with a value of -1.2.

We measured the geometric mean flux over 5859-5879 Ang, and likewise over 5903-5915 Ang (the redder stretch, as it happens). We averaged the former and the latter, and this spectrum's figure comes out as 24.6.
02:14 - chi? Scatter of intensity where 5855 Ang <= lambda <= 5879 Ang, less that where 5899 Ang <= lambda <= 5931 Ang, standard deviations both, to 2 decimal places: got -0.01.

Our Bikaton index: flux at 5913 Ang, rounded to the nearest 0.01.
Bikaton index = 24.41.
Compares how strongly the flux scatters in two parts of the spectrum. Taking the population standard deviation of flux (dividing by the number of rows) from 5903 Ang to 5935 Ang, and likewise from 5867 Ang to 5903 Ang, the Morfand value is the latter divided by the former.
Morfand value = 7.6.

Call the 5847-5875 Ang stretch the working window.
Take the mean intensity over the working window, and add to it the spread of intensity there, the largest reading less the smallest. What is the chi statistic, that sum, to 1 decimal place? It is 25.6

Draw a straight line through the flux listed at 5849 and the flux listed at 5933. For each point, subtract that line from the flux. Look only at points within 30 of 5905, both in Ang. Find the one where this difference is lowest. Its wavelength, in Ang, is 5893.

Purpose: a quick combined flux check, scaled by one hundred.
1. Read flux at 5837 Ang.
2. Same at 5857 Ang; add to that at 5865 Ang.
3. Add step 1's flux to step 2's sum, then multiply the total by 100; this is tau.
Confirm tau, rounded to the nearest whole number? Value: 7385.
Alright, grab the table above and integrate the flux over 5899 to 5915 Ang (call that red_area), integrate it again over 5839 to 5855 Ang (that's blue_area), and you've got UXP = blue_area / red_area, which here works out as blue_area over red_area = 1.02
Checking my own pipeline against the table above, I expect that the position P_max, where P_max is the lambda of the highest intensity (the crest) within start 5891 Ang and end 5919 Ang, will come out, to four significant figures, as 5905 Ang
